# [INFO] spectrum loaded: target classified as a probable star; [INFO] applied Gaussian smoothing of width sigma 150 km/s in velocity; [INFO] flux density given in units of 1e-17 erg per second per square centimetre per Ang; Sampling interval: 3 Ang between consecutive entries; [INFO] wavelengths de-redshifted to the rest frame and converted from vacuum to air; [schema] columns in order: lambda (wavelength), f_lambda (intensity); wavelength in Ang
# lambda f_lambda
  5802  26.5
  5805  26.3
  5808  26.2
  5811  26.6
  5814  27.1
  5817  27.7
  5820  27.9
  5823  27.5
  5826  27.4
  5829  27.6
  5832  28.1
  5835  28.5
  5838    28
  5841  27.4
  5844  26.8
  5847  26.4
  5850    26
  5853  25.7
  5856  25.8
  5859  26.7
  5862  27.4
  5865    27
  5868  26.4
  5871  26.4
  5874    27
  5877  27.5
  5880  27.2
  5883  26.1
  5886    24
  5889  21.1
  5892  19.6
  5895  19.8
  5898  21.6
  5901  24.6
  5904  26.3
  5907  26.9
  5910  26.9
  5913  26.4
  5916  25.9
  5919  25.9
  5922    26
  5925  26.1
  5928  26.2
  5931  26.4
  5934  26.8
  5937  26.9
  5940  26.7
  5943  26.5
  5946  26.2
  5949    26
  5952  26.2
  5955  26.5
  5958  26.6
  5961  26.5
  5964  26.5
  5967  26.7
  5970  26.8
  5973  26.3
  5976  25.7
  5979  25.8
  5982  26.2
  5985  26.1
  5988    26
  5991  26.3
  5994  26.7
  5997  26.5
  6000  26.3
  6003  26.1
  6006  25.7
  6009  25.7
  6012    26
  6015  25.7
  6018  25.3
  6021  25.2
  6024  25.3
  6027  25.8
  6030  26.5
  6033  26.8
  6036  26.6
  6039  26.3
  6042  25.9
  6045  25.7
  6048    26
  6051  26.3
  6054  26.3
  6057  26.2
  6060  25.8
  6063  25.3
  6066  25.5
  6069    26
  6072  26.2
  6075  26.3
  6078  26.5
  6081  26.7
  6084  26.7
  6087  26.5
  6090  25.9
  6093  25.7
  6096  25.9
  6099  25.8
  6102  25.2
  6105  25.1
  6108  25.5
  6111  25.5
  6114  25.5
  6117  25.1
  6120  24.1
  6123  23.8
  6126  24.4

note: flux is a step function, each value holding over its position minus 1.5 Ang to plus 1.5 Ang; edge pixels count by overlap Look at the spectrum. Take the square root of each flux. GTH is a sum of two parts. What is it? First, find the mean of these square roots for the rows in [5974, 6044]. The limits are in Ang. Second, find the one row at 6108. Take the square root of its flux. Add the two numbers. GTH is 10.2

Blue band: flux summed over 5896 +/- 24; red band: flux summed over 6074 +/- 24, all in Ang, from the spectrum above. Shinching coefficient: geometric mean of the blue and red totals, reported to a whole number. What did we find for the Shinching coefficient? 407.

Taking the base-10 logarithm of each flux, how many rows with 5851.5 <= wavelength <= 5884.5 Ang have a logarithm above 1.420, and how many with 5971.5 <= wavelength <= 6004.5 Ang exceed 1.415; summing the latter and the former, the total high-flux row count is 16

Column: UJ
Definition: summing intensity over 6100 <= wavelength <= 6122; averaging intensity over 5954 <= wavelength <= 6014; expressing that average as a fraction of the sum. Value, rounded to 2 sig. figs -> 0.15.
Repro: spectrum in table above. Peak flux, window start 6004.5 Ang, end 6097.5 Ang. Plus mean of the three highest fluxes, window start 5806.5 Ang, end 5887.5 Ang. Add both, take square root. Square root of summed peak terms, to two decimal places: 7.42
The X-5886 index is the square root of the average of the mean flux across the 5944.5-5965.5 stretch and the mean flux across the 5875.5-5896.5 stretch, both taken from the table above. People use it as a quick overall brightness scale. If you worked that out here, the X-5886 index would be 5.00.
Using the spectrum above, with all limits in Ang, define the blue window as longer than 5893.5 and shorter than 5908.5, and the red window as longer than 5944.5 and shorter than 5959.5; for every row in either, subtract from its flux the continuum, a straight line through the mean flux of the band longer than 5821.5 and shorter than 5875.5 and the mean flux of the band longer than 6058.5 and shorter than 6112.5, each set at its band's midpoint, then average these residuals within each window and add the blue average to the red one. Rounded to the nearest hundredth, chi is -3.14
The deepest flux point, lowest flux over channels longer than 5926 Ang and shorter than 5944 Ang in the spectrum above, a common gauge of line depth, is 26.2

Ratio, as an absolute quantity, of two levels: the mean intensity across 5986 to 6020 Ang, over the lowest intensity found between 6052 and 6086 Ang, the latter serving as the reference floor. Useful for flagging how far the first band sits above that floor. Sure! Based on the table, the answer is 1.03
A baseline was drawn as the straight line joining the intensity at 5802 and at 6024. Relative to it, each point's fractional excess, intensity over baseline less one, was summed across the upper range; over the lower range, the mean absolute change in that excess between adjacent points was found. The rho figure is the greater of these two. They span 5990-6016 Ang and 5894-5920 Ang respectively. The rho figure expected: 0.25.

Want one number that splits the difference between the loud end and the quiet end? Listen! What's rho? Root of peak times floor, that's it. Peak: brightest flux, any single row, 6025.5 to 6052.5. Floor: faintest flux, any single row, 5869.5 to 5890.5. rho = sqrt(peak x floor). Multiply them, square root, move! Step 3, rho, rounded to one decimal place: 23.8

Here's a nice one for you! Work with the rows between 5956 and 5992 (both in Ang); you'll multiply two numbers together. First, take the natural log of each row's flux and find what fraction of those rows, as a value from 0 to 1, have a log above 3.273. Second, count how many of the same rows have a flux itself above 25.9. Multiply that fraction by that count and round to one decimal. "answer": 4.2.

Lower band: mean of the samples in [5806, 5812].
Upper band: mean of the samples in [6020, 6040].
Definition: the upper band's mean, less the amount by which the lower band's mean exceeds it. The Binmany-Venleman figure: 26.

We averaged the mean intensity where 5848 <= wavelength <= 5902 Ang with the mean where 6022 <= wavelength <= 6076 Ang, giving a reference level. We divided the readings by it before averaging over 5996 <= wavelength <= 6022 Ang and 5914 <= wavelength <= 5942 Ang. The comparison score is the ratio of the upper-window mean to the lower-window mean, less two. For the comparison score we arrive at -1.02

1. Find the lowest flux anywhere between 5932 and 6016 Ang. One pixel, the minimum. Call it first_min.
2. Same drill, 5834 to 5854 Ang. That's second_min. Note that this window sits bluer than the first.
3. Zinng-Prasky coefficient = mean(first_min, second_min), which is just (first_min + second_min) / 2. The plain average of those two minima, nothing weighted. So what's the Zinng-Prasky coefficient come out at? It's 25.7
